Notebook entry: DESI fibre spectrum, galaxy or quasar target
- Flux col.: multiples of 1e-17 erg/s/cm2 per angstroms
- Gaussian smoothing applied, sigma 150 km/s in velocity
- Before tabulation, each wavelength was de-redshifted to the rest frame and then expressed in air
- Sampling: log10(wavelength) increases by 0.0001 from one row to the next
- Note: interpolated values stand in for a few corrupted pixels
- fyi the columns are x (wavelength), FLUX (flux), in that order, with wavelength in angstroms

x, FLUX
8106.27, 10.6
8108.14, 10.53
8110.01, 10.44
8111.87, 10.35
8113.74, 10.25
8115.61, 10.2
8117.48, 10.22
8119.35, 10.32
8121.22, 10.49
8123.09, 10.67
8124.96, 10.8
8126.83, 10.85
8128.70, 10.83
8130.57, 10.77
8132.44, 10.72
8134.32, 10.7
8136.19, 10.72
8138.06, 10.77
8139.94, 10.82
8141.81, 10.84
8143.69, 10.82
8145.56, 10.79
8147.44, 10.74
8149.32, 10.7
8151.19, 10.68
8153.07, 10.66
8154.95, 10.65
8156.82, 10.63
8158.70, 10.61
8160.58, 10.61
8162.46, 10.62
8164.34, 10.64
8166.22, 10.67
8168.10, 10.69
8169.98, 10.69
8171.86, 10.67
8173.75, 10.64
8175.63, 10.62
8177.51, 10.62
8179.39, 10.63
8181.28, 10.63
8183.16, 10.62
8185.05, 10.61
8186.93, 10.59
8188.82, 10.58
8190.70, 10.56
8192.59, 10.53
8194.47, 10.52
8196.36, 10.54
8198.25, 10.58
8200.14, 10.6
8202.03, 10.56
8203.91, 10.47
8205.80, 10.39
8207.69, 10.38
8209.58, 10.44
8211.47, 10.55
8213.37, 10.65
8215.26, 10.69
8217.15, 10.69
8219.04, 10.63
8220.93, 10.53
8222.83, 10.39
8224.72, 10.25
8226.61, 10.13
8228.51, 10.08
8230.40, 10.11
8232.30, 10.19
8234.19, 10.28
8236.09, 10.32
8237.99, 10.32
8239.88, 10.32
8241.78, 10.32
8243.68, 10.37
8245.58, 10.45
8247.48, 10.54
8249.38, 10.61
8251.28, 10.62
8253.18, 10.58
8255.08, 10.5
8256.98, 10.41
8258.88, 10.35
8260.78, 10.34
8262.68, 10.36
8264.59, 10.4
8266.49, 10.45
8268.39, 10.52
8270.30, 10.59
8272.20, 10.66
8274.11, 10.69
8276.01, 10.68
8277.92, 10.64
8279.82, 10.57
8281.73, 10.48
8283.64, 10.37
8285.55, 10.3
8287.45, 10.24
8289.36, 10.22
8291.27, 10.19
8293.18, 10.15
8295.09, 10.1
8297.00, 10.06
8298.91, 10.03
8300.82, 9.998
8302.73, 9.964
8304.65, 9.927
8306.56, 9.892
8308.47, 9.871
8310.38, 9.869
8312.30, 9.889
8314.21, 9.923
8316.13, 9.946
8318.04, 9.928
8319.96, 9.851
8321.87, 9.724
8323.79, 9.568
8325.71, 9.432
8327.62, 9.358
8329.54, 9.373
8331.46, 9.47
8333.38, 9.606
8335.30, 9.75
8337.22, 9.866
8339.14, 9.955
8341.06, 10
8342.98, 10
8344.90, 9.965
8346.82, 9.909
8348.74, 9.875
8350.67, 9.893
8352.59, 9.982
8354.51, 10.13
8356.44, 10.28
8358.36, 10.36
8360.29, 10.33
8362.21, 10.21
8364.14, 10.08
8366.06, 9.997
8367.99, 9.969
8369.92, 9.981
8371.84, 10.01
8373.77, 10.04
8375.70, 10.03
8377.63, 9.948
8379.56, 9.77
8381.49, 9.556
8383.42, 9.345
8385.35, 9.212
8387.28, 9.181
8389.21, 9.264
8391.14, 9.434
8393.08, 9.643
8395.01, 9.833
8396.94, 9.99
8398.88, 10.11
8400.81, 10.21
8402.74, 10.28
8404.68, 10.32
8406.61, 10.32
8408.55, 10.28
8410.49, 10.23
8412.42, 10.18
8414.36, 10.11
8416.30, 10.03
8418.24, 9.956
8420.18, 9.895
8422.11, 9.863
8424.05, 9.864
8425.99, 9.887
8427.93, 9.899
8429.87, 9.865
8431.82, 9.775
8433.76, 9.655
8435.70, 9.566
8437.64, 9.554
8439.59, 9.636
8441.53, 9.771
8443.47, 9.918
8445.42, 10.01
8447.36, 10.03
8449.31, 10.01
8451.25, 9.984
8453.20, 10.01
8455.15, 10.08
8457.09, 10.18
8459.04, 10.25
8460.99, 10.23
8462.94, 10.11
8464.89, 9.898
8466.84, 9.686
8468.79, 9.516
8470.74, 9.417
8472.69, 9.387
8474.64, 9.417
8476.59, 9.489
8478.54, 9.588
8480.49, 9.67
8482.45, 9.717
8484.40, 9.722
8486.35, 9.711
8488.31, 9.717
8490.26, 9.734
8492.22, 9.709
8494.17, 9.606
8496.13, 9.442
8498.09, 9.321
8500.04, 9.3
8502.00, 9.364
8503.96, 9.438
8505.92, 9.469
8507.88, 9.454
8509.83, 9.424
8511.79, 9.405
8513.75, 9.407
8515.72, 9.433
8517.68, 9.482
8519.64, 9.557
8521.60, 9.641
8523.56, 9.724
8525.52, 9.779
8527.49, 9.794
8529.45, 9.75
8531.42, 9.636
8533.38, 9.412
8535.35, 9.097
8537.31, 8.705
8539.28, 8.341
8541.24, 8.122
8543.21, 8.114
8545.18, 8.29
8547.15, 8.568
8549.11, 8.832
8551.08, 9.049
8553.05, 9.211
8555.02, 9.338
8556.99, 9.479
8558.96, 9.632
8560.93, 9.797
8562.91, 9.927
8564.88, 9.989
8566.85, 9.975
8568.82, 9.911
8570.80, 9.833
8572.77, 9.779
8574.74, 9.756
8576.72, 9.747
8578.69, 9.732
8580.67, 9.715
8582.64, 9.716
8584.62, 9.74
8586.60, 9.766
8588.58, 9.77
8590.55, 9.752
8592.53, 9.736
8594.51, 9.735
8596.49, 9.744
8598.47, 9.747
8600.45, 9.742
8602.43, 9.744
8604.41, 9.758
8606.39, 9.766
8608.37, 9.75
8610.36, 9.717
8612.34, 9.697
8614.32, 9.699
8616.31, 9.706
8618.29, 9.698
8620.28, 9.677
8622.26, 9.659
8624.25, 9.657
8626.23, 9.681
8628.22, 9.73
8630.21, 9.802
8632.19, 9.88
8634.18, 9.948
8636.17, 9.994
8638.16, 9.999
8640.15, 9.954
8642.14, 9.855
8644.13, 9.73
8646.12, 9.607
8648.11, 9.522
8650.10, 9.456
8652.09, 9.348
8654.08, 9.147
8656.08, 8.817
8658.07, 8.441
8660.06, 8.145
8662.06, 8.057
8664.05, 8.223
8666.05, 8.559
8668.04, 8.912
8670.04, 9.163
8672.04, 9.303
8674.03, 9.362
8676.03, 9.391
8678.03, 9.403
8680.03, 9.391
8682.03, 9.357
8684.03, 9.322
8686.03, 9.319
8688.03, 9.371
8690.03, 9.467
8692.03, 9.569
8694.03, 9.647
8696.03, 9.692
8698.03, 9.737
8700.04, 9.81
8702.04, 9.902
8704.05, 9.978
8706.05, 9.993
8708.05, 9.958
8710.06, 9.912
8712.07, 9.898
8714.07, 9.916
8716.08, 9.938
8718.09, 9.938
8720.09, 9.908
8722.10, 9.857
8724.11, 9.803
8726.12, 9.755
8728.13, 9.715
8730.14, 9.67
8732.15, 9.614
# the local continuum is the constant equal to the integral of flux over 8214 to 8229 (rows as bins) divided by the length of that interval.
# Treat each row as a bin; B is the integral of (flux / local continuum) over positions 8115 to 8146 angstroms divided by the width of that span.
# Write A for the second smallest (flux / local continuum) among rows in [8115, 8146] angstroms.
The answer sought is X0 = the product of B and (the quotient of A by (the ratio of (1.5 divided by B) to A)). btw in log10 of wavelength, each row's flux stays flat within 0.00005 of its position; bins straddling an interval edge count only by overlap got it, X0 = 0.67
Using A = 0.979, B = 1.02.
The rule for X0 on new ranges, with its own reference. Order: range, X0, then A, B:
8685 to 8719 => 0.47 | 0.897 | 0.94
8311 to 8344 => 0.47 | 0.898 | 0.93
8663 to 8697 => 0.35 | 0.820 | 0.89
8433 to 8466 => 0.51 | 0.916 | 0.95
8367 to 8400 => 0.45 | 0.882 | 0.93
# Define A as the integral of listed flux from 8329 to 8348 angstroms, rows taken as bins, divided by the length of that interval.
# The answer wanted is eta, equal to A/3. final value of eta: 3.27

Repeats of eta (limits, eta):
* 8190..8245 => 3.48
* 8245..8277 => 3.51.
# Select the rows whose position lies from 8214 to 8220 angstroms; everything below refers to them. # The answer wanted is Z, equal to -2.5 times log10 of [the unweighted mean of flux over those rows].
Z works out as -2.57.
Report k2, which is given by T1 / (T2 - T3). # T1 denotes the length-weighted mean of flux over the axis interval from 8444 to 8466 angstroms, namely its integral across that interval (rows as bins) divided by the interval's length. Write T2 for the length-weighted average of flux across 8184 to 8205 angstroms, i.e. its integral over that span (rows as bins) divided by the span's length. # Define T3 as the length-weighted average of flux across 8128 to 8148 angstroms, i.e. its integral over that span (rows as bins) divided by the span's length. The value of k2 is -47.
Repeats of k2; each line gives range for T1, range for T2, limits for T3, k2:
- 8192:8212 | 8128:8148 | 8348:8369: 16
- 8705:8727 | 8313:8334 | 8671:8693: 37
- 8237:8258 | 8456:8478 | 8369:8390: 97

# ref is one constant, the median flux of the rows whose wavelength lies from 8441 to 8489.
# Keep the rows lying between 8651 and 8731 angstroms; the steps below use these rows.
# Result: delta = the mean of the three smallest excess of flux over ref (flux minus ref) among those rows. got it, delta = -1.6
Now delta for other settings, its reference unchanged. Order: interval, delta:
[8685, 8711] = -0.4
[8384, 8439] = -0.6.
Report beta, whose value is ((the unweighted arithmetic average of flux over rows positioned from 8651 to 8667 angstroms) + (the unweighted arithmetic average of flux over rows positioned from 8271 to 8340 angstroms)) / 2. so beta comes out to 9.3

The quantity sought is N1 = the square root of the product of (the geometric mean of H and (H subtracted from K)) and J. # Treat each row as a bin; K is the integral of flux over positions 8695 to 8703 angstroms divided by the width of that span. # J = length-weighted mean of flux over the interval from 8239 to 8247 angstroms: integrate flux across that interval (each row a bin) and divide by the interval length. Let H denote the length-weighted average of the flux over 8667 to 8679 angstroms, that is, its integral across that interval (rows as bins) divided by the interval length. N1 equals 4.8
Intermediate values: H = 9.3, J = 10.4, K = 9.79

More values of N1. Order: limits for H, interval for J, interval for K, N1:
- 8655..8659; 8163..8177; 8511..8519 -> 5.3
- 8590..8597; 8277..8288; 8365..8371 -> 4.1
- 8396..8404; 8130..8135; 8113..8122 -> 3.6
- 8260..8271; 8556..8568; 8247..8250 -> 3.4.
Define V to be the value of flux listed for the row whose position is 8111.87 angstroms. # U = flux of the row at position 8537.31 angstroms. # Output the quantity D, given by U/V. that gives 0.84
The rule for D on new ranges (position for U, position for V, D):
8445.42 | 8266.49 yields 0.96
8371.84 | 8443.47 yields 1.01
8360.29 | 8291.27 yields 1.01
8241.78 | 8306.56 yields 1.04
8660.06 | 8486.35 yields 0.84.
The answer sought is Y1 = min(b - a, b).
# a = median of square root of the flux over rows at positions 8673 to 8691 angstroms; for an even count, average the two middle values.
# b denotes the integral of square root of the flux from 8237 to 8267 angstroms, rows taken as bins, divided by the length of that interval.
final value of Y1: 0.17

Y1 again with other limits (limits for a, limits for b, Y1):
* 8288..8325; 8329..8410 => 0.00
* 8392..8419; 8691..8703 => -0.07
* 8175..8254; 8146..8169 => 0.02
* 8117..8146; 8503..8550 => -0.25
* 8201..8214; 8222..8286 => -0.01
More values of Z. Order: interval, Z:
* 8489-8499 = -2.45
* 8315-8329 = -2.47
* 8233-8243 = -2.53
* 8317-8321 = -2.49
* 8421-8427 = -2.49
